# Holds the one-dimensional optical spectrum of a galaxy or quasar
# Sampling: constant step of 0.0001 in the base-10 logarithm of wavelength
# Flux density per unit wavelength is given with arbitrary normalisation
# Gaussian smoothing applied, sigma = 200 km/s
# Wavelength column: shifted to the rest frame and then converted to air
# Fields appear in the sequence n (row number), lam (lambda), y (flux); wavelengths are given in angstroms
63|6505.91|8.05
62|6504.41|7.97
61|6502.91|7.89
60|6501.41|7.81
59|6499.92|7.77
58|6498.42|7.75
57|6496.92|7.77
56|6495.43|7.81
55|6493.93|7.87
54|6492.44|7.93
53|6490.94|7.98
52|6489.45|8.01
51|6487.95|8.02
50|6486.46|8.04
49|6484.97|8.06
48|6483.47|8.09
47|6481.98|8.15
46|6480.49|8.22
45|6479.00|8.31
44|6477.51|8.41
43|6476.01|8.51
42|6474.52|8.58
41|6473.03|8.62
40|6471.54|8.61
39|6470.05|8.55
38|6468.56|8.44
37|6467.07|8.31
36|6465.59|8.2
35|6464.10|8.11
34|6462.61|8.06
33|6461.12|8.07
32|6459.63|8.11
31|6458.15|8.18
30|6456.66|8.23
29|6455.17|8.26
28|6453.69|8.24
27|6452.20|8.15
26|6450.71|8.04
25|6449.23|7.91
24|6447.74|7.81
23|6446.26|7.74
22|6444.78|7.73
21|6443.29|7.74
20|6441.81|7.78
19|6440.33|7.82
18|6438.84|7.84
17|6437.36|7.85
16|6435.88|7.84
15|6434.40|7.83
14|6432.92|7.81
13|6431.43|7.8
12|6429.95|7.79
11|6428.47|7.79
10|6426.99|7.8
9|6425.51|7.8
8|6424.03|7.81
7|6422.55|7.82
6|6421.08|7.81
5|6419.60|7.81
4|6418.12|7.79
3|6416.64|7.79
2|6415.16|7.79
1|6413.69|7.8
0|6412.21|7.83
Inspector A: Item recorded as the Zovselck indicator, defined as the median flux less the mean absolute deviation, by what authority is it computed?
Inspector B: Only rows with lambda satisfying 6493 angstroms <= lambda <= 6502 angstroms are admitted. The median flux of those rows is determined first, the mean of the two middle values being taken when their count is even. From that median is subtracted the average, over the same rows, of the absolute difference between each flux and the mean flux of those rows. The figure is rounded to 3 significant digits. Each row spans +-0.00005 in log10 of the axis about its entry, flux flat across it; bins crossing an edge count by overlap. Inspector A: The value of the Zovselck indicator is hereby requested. 7.76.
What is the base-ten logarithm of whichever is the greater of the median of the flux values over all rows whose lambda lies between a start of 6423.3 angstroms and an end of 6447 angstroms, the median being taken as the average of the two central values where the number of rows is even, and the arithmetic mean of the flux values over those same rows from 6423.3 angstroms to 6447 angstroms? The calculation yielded 0.892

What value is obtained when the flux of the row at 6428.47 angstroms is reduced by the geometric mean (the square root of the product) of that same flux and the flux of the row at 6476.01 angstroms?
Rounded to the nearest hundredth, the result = -0.35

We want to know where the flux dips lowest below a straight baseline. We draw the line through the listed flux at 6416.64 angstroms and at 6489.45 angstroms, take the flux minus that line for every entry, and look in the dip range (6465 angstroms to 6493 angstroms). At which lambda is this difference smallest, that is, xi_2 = 6492.44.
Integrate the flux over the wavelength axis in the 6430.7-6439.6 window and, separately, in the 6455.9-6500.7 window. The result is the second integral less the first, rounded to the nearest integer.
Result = 296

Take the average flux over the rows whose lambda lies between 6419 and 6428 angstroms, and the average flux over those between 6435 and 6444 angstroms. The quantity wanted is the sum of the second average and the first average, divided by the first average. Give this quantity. 2.00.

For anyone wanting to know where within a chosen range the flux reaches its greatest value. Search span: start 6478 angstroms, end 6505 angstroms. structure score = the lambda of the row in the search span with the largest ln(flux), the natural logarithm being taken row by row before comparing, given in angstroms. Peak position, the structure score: 6479.00 angstroms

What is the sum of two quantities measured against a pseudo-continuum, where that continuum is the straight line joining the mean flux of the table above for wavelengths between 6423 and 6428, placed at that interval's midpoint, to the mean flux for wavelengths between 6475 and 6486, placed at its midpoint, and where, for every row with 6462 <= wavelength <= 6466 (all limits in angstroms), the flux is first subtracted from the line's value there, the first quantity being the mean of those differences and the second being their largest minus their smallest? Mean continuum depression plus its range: 0.11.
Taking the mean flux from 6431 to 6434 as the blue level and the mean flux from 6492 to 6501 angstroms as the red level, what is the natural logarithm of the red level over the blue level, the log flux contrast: 0.00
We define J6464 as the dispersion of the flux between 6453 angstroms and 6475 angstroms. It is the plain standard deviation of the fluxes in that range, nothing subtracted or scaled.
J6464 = 0.20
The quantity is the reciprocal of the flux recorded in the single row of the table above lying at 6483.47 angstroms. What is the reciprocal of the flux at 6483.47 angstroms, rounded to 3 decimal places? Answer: 0.124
